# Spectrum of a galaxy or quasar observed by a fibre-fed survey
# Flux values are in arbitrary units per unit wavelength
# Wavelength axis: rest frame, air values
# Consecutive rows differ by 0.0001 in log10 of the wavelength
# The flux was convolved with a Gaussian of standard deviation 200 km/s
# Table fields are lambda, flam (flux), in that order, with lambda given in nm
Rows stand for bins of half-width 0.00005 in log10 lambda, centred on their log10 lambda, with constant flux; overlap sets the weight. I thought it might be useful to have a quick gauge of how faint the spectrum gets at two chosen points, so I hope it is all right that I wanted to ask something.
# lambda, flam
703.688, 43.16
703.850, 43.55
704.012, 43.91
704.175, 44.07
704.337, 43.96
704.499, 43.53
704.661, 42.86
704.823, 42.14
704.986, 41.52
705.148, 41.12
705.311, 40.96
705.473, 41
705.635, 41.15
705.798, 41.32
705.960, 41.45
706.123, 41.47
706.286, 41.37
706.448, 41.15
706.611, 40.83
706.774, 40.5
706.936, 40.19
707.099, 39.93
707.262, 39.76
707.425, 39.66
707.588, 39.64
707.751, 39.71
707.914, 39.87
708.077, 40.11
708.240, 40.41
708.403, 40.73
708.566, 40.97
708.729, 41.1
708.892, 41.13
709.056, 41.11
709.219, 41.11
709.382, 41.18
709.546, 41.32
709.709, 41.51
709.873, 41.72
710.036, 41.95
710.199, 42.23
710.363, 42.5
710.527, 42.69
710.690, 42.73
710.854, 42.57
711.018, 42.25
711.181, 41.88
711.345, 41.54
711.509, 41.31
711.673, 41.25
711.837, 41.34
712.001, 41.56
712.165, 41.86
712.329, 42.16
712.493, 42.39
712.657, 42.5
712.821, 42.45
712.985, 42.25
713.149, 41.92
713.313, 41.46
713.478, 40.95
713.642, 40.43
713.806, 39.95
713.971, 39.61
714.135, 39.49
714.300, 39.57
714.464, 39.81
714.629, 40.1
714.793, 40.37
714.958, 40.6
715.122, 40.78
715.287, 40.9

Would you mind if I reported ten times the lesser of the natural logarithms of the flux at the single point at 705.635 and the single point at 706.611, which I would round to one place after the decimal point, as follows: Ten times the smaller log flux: 37.1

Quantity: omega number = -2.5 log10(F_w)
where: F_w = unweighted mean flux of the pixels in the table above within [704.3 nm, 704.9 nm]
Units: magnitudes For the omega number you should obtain -4.09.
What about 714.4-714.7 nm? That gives -4.00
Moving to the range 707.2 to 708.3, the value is -4.00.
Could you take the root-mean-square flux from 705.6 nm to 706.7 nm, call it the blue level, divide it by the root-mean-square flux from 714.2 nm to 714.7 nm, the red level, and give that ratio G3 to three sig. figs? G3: 1.04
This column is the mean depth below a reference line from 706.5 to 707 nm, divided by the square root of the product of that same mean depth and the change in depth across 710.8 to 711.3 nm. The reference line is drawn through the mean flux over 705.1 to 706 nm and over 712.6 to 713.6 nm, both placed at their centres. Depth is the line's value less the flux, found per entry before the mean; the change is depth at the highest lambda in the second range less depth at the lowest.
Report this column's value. 1.0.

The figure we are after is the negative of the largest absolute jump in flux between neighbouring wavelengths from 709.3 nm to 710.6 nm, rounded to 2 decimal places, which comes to -0.28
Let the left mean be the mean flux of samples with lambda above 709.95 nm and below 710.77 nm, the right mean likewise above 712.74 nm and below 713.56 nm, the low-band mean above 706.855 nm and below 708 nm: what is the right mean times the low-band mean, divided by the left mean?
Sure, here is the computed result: 39.2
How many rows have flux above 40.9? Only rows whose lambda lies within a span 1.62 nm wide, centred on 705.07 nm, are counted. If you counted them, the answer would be 10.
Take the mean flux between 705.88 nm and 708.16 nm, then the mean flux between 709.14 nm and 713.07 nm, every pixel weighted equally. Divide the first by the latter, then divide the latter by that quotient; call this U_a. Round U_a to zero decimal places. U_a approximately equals 44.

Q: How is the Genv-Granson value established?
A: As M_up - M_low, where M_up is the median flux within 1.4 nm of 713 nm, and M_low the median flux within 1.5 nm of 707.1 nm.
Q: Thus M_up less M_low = 1.0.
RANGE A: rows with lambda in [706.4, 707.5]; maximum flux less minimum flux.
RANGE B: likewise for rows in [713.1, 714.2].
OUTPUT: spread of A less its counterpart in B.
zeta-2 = -0.94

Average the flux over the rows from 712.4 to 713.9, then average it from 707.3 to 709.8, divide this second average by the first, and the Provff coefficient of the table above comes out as 0.98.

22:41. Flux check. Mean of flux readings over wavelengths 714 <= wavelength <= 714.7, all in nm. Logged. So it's 39.7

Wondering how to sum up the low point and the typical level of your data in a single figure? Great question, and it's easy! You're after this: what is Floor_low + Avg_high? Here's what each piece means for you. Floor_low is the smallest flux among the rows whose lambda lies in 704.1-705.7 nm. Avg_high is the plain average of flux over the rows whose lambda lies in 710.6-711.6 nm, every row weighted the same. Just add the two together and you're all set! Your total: 83.01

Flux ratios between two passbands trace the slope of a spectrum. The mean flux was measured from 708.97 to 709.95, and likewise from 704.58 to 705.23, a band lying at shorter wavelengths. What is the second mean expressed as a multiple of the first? 1.014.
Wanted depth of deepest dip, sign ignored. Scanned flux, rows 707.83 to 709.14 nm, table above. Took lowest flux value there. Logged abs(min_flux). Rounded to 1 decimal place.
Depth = 39.9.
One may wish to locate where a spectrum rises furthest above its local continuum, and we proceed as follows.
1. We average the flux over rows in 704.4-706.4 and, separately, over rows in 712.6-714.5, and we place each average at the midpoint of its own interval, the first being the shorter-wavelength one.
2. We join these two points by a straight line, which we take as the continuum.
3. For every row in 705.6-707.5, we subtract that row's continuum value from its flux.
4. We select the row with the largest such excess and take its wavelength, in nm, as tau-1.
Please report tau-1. 706.123 nm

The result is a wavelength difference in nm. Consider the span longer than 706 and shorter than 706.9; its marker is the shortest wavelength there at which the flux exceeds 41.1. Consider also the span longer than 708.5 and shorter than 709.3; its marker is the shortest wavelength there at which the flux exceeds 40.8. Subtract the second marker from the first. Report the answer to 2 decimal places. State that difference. -2.44 nm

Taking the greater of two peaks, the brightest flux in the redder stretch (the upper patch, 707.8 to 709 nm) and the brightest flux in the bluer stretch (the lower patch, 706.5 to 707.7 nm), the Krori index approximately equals 41.1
